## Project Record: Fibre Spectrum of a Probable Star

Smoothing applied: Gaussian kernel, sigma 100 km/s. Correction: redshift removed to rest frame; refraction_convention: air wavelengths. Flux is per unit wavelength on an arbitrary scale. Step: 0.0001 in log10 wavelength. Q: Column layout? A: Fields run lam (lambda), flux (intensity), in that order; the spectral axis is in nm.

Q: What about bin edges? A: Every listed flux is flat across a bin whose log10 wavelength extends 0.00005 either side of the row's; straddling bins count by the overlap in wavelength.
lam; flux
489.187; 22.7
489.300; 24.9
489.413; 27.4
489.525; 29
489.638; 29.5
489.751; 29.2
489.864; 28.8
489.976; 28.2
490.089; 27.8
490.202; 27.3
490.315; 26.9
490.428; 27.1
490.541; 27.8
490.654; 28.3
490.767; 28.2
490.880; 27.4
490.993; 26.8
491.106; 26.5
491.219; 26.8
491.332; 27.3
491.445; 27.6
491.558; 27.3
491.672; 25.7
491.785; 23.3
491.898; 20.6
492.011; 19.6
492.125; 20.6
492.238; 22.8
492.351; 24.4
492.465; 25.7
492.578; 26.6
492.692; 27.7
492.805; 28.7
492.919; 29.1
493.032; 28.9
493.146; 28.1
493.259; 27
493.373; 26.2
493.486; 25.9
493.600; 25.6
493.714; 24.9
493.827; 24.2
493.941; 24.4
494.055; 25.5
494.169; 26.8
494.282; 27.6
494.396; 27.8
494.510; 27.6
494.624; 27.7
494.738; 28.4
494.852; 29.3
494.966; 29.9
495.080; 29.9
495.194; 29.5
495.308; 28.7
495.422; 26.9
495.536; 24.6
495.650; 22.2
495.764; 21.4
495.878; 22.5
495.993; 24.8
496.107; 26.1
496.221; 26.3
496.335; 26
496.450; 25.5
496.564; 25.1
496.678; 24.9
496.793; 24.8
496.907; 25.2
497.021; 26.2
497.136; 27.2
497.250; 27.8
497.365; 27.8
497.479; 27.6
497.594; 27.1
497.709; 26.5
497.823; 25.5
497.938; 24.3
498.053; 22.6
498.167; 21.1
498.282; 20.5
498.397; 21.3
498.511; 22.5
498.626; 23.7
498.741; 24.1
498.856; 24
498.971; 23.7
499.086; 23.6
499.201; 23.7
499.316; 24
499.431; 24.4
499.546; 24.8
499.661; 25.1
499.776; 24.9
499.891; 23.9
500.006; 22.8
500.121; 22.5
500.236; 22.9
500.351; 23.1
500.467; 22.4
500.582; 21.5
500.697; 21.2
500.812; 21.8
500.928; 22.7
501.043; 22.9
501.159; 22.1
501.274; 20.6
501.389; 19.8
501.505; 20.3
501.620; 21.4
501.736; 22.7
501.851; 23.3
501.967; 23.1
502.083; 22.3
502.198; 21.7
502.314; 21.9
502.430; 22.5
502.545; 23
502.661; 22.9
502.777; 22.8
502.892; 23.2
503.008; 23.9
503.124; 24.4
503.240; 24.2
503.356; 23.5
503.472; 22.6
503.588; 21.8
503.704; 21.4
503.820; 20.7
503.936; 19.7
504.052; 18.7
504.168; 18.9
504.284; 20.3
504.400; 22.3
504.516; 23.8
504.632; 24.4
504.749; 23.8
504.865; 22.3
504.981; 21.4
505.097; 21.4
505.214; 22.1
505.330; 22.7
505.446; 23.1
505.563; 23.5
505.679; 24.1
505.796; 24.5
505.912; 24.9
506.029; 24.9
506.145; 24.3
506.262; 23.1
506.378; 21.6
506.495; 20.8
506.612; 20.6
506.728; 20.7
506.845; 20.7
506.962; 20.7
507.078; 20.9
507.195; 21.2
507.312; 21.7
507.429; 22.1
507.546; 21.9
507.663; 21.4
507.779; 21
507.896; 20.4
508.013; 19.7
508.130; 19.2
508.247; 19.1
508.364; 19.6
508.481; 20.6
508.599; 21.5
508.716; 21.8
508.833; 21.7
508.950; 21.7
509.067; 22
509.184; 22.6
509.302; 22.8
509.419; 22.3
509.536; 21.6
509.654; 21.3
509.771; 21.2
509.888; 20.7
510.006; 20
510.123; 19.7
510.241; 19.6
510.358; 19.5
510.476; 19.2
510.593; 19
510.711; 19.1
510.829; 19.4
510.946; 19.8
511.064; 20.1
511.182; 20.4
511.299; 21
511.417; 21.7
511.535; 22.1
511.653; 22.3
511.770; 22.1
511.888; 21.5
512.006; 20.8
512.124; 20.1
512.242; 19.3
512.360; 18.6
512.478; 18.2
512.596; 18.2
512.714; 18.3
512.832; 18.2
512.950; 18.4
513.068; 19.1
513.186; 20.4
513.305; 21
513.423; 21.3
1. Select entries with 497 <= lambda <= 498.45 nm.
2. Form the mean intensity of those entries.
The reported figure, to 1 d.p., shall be 25.0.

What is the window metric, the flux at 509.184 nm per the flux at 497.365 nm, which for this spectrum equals 0.81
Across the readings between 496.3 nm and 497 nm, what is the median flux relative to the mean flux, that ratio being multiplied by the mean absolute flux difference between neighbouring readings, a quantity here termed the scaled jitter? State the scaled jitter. 0.32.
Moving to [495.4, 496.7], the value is 1.09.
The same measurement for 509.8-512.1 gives 0.36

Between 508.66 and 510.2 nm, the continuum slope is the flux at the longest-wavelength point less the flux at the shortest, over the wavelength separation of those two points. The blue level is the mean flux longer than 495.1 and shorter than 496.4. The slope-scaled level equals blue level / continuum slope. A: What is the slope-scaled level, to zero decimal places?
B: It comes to -17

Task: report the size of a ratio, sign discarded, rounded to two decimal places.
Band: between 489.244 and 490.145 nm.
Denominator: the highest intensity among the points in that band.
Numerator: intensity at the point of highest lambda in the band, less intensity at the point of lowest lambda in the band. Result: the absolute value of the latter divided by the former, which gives 0.10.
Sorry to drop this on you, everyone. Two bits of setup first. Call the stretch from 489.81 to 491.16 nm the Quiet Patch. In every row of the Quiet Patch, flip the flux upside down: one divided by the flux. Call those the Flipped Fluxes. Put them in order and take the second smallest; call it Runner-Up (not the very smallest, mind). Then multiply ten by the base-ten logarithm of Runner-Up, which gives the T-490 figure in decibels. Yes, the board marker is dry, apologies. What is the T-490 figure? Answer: -14.5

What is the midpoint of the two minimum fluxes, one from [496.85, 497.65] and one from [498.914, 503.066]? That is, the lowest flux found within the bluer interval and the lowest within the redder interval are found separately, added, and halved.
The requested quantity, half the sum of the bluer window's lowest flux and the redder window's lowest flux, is 22.5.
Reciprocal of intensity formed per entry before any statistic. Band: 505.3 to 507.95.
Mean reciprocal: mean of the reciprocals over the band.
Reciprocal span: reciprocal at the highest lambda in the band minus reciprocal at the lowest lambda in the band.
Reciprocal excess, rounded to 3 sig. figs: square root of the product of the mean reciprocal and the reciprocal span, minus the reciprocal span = 0.0100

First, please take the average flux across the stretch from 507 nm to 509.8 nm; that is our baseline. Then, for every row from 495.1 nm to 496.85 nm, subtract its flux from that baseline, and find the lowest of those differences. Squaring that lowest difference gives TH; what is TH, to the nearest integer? 69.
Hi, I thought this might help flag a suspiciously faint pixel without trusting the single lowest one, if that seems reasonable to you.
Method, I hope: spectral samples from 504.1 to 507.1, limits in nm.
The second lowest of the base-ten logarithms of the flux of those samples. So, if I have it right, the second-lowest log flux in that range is 1.31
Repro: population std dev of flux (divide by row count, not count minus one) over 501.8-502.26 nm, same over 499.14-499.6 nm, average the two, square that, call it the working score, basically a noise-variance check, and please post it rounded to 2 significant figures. 0.28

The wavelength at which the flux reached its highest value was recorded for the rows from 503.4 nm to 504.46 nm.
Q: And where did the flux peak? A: 503.472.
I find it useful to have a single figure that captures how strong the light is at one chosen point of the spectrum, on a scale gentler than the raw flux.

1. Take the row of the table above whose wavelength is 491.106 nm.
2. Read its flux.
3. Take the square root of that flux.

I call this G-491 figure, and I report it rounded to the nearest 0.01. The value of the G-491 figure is 5.15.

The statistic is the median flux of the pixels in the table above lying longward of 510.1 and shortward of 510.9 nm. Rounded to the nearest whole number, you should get 19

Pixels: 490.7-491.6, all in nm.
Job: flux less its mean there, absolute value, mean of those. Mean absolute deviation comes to 0.40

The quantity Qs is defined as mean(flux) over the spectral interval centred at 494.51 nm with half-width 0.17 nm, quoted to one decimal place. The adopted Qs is 27.7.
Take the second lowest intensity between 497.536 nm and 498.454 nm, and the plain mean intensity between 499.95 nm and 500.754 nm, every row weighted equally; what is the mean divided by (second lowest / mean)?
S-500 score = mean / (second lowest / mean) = 24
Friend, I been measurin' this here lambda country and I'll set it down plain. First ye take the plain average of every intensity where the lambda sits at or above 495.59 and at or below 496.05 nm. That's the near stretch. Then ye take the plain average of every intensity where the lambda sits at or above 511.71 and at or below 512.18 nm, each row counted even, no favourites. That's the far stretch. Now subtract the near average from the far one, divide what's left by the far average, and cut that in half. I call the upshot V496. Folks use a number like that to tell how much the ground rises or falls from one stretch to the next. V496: -0.04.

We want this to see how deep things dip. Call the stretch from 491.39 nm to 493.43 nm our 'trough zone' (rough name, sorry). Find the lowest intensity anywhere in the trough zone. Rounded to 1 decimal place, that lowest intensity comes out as 19.6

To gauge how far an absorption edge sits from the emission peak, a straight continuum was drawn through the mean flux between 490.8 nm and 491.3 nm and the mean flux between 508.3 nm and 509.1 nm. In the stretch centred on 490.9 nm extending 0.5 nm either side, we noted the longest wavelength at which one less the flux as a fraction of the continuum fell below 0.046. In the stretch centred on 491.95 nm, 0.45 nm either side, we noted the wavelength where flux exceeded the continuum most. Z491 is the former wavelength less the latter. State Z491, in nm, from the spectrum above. -0.23 nm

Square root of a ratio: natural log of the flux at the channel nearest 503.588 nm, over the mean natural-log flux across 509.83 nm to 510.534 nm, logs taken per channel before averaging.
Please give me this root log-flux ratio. 1.02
